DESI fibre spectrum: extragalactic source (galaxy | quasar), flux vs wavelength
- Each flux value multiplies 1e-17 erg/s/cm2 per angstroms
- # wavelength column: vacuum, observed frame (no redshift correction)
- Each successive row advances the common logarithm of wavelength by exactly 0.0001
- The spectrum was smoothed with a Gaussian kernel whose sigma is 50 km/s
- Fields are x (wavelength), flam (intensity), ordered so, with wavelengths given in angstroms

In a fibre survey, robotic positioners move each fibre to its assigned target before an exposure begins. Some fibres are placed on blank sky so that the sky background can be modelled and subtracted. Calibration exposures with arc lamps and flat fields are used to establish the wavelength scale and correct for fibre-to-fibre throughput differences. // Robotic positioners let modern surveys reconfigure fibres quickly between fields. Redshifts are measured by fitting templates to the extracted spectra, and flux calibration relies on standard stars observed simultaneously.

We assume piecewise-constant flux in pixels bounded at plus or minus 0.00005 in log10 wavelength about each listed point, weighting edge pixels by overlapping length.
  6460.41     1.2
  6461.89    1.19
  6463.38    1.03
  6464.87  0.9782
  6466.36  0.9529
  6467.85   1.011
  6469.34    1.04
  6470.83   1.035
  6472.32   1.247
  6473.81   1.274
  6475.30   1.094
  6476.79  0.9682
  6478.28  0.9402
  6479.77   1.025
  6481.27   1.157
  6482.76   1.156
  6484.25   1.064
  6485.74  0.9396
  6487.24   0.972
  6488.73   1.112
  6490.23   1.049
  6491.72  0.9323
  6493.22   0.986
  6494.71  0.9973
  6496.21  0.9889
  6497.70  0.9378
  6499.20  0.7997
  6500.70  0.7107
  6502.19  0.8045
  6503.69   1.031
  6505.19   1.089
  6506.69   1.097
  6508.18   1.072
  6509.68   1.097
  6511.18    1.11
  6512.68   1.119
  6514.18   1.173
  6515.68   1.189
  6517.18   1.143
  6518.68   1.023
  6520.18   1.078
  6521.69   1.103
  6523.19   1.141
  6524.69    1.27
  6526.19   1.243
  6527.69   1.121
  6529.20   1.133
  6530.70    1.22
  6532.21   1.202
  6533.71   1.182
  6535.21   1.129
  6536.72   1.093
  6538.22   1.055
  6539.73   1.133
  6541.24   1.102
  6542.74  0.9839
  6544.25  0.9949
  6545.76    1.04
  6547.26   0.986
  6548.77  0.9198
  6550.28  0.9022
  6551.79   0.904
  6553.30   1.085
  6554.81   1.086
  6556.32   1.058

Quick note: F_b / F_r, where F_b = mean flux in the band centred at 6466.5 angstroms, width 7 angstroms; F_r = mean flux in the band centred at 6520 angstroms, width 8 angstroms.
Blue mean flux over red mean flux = 0.91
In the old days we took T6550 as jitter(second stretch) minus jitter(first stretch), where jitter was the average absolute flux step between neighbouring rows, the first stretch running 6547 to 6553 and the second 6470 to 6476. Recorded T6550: 0.11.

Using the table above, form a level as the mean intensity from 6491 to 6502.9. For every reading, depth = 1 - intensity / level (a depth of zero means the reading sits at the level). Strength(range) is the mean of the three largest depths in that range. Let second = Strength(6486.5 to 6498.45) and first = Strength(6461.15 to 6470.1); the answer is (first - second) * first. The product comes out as 0.004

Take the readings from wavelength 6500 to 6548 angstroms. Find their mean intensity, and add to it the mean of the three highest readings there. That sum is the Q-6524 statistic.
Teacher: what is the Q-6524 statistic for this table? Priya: 2.33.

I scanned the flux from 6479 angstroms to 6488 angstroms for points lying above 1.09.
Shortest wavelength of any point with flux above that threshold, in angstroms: 6481.27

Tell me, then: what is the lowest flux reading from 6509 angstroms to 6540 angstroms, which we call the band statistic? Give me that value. 1.023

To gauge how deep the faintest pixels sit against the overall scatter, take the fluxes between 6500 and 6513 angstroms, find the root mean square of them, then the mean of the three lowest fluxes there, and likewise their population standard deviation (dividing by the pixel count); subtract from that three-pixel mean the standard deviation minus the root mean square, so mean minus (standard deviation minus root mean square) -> 1.73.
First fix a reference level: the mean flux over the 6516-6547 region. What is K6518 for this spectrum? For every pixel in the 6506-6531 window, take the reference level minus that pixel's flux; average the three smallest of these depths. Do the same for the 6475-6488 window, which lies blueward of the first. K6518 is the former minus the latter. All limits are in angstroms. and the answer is -0.11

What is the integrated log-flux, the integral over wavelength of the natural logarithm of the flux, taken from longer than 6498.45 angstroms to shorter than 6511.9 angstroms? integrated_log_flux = -0.5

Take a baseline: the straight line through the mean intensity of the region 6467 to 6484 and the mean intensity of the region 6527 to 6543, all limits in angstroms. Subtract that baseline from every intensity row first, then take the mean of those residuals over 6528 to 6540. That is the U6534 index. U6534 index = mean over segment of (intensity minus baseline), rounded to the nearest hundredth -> 0.02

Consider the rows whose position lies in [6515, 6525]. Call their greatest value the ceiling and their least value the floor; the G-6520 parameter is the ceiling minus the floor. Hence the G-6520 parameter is 0.25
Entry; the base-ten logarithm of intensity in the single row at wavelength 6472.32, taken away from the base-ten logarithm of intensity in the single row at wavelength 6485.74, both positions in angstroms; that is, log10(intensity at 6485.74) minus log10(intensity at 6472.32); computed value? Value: -0.12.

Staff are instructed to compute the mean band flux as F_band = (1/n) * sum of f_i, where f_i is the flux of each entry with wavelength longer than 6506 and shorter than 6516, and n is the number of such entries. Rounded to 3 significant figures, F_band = 1.12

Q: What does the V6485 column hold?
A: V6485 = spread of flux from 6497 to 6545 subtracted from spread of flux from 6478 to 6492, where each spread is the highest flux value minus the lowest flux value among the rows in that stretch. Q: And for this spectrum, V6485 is -0.33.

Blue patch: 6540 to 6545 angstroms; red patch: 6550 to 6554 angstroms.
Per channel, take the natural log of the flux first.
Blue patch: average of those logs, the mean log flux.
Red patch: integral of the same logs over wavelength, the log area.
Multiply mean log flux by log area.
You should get -0.005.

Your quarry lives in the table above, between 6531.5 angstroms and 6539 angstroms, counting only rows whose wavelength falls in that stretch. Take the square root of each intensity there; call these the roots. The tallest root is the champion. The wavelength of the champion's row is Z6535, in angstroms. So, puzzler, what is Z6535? 6532.21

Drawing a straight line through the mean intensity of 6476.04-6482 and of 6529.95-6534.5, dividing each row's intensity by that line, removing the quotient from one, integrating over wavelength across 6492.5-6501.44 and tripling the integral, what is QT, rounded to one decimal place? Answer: 4.4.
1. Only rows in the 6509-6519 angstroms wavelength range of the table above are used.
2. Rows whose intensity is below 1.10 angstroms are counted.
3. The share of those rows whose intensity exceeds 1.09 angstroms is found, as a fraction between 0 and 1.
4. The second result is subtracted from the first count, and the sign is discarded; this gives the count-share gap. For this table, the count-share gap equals 1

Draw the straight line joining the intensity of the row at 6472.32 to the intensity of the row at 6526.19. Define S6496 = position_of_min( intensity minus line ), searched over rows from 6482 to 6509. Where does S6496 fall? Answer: 6500.70 angstroms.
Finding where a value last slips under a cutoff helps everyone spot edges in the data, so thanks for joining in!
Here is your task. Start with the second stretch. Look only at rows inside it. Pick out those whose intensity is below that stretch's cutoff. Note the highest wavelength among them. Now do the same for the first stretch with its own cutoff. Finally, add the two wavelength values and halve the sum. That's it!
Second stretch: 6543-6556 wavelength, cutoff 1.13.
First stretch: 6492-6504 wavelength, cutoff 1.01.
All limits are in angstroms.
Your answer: 6528.5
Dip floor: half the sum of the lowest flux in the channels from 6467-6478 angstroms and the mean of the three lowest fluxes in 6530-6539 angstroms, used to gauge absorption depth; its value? 1.03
